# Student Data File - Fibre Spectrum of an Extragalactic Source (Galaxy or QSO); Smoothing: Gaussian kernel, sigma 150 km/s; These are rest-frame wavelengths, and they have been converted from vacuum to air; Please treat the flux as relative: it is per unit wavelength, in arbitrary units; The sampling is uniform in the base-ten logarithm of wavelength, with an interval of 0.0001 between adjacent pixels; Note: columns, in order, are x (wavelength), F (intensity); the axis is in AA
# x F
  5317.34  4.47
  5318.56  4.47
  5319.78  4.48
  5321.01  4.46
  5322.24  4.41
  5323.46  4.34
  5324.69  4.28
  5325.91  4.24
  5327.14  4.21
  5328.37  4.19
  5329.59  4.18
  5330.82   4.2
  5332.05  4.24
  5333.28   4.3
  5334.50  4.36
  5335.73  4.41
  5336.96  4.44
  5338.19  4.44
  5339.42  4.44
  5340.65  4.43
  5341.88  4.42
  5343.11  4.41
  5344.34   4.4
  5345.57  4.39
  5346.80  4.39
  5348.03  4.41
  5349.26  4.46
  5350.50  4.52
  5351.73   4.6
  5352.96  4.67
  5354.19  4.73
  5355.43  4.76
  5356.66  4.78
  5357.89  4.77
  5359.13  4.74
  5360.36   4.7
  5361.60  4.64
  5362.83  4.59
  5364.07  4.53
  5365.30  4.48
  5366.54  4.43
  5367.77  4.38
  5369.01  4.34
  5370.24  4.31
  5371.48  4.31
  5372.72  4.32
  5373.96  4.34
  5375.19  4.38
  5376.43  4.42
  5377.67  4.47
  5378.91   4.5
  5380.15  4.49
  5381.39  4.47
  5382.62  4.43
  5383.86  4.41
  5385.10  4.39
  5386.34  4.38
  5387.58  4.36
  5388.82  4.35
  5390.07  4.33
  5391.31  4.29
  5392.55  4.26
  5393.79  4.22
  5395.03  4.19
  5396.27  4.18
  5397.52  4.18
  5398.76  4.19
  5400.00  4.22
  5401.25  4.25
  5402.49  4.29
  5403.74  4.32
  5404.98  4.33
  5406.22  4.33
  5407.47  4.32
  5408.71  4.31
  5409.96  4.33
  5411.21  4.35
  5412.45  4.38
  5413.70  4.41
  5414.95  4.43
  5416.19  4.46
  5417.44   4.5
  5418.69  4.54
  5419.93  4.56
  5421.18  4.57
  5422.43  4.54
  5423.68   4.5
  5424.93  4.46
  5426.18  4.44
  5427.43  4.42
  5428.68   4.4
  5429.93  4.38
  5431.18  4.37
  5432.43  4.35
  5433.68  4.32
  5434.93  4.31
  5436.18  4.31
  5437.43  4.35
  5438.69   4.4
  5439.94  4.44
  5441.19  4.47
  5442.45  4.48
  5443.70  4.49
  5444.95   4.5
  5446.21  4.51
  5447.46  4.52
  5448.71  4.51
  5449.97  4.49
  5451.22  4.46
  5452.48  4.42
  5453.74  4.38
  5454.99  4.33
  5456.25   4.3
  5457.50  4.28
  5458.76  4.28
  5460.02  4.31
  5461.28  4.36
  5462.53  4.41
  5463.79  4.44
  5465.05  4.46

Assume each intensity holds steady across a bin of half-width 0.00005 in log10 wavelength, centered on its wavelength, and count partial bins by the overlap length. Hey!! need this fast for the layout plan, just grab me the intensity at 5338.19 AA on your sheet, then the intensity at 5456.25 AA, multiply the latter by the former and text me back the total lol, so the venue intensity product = 19.1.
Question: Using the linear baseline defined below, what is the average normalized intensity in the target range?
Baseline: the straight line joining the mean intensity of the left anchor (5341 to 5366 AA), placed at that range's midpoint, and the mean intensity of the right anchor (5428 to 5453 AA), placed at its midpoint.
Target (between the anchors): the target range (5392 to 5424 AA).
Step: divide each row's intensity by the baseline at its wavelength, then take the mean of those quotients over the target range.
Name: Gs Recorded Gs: 0.972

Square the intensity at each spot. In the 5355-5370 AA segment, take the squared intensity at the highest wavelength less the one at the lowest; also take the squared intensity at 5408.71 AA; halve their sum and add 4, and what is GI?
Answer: 11.4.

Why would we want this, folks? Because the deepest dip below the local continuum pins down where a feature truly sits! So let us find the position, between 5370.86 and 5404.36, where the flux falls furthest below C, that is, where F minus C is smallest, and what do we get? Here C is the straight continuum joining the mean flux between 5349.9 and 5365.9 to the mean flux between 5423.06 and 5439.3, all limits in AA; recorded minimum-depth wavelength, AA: 5396.27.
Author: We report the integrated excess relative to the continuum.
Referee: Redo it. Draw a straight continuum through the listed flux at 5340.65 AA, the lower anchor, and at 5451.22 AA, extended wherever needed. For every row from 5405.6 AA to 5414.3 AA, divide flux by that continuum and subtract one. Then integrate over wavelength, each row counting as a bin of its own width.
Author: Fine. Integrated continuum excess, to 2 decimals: -0.20 AA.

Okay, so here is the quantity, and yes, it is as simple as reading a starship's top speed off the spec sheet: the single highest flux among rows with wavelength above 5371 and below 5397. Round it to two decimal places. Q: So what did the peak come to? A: 4.50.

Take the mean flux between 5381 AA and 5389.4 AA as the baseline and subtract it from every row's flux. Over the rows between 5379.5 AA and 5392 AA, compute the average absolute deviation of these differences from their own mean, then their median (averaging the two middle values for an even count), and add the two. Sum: 0.03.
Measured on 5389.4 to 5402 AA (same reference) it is -0.14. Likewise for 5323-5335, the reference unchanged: -0.11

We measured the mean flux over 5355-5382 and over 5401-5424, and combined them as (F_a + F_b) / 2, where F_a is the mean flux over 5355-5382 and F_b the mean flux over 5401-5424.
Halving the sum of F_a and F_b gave 4.46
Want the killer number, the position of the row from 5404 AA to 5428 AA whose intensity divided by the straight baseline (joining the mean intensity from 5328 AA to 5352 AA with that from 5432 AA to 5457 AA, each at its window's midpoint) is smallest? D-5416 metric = 5408.71 AA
